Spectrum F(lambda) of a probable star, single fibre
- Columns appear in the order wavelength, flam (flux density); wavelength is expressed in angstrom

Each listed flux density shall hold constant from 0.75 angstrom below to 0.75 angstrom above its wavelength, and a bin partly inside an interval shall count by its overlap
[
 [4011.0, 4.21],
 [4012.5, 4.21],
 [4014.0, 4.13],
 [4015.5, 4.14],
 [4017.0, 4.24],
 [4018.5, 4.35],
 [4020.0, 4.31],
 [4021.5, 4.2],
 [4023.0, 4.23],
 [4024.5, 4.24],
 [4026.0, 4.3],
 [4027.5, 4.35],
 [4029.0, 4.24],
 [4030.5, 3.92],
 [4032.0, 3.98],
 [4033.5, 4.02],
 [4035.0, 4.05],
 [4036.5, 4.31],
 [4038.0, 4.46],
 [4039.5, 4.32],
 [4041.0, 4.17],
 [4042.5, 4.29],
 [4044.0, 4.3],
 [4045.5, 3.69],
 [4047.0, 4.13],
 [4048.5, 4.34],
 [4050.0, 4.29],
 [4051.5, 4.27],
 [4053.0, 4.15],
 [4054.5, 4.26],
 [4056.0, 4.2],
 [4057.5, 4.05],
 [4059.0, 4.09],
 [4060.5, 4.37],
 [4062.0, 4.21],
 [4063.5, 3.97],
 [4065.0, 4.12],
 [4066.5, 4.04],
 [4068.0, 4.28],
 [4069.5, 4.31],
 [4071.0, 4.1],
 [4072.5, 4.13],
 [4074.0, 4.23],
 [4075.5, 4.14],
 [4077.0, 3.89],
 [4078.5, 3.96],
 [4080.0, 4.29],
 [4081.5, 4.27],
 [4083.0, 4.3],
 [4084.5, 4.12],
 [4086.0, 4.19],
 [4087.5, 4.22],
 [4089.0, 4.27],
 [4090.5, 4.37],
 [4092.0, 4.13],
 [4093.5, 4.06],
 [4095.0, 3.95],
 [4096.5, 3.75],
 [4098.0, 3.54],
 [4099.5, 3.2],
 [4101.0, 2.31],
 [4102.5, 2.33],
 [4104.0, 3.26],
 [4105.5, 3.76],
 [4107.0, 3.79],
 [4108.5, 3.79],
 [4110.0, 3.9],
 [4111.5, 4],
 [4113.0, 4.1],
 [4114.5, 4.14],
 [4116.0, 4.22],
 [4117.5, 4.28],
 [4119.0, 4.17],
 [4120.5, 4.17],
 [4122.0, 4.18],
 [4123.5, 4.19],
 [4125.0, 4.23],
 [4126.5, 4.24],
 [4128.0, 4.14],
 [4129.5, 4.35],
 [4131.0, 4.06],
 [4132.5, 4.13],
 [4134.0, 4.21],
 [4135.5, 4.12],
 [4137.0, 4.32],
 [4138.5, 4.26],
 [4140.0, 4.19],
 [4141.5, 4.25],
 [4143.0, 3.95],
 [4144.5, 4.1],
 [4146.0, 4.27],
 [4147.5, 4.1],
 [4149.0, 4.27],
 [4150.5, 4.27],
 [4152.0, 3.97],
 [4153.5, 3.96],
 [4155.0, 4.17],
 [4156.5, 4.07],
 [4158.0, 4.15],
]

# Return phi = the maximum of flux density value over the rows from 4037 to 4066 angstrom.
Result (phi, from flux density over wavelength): 4.46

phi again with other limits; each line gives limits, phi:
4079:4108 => 4.37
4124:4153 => 4.35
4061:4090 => 4.31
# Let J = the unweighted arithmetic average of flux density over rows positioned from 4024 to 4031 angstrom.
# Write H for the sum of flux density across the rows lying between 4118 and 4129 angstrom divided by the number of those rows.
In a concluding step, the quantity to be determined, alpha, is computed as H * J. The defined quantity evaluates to 17.6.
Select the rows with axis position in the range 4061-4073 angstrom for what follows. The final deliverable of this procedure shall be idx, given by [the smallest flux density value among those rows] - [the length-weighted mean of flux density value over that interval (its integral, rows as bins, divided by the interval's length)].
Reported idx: -0.18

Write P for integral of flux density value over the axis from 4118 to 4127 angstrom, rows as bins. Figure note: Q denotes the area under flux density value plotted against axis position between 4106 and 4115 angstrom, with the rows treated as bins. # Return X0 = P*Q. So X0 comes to 1341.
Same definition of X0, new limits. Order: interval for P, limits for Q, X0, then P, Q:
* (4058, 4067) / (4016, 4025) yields 1426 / 37.2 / 38.3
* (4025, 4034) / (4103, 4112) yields 1242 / 37.3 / 33.3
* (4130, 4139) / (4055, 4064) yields 1409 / 37.7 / 37.4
